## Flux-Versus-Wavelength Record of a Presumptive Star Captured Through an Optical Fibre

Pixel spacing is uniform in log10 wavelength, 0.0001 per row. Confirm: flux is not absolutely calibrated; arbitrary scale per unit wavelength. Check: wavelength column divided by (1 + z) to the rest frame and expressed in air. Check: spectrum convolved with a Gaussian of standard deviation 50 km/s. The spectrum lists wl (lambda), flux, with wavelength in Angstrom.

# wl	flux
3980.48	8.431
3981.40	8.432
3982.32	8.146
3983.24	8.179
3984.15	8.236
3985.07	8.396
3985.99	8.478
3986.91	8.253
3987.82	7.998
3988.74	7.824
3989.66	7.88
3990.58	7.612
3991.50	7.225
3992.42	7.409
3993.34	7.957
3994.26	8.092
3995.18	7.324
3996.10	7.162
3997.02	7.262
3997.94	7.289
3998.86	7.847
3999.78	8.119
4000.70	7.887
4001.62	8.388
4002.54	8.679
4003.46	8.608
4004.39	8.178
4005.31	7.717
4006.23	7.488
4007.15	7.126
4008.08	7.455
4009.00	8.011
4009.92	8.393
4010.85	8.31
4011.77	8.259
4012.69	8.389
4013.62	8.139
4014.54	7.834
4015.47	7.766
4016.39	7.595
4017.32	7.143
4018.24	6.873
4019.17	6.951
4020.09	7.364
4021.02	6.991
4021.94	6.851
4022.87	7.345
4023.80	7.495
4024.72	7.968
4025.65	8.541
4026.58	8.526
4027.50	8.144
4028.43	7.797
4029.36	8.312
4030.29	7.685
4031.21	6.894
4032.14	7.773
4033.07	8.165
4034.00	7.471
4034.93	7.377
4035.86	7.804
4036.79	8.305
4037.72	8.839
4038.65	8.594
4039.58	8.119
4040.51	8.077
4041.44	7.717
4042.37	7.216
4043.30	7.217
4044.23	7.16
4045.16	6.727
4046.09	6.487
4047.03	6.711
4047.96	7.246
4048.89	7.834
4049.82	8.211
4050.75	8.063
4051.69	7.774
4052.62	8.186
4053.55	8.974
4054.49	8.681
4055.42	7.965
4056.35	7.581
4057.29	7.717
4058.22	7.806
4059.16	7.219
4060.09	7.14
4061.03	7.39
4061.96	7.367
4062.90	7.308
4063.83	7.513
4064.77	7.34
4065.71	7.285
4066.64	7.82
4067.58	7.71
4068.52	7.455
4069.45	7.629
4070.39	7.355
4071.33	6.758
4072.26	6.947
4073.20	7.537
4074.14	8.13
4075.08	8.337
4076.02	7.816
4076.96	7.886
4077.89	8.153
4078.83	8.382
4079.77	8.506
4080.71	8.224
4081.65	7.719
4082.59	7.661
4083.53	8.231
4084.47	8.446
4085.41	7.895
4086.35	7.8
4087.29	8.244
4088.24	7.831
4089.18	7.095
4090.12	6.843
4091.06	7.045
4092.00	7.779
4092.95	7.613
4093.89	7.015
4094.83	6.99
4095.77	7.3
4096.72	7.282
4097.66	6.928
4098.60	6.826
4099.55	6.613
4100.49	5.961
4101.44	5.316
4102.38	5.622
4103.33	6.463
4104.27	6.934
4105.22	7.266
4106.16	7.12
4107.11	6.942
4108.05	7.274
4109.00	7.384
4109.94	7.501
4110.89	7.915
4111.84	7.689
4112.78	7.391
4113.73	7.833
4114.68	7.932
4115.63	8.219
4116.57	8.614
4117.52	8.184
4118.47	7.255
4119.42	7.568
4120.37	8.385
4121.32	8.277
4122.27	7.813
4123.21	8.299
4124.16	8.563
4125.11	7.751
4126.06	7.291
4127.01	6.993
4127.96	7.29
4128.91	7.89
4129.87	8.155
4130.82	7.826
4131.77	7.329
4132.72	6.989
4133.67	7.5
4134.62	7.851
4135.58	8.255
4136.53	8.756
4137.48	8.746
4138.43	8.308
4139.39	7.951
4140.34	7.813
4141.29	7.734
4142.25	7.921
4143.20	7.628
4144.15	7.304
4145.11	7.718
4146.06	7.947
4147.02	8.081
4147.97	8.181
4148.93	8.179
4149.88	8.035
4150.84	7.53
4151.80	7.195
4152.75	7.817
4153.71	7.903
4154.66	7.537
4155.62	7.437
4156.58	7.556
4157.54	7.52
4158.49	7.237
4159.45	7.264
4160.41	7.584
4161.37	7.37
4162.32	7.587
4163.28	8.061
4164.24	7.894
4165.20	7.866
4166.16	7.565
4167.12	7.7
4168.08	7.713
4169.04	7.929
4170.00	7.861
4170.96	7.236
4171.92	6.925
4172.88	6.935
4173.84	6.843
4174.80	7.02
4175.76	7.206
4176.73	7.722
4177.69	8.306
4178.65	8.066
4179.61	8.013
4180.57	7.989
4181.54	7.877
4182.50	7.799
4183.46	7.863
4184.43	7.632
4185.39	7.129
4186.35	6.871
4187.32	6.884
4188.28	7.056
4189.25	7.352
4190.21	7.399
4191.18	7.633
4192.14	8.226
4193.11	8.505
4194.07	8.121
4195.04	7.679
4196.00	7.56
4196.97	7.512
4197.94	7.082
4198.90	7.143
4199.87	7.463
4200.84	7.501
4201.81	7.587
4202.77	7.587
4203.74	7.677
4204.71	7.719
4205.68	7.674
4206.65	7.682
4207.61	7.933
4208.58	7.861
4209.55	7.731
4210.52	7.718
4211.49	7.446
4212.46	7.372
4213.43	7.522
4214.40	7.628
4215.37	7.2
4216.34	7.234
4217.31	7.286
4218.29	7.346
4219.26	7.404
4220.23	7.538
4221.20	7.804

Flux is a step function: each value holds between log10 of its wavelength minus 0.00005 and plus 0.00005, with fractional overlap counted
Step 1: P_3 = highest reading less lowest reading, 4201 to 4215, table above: 0.56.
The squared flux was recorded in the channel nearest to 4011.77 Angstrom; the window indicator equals 68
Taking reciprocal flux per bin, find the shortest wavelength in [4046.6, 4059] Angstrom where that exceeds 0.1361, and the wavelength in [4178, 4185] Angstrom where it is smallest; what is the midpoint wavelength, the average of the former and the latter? 4112.8 Angstrom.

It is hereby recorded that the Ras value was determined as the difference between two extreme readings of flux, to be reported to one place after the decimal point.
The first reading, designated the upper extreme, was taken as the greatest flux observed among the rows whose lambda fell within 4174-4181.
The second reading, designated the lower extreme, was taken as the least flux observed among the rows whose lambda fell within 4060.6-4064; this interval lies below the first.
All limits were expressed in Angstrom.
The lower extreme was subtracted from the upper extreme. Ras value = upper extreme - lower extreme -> 1.0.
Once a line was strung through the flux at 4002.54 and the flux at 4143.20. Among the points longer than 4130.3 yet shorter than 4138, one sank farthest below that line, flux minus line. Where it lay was 4132.72 Angstrom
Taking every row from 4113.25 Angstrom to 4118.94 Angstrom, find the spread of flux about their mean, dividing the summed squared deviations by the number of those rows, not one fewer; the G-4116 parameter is 0.42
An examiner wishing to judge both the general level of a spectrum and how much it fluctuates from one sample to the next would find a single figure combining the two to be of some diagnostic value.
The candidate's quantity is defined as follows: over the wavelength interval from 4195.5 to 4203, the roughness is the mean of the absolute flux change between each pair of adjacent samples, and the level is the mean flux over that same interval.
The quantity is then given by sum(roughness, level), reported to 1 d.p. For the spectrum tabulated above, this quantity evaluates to 7.6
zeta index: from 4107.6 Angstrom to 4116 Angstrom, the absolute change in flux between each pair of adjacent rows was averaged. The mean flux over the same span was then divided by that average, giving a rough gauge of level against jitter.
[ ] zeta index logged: 31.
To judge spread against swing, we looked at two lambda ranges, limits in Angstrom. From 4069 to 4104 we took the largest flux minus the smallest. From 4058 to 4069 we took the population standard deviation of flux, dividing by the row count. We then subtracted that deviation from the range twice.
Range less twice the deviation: 2.76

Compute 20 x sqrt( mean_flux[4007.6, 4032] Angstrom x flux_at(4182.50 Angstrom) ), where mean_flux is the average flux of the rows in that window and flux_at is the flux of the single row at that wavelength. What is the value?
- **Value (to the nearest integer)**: 155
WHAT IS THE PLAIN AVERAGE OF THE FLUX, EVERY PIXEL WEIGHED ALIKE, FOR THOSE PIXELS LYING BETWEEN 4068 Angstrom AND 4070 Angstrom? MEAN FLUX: 7.5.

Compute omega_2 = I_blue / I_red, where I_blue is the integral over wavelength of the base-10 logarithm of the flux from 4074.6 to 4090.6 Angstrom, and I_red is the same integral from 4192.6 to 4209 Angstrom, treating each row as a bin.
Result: 0.99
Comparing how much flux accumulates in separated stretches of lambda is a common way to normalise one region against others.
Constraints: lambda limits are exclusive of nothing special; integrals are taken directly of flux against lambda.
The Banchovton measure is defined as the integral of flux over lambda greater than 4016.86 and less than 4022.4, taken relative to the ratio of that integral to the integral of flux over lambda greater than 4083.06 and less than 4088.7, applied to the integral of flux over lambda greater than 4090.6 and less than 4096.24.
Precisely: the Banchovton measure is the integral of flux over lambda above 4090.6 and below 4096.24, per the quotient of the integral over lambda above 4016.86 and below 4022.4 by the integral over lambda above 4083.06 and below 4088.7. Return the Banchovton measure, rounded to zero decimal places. 48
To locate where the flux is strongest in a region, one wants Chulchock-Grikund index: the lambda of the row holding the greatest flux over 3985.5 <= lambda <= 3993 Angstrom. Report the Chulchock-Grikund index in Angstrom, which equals 3985.99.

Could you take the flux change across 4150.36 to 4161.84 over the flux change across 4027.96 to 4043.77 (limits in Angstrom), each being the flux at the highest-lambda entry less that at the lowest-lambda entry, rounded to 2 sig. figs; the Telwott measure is 0.28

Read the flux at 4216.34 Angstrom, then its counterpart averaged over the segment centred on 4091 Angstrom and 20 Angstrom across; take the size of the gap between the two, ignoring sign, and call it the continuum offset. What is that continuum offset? 0.2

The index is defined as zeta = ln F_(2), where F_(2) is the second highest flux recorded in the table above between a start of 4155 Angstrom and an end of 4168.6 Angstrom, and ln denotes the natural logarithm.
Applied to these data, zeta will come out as 2.066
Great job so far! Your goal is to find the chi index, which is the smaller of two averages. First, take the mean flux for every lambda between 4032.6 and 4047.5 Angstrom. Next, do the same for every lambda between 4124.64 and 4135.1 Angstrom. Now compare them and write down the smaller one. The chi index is 7.53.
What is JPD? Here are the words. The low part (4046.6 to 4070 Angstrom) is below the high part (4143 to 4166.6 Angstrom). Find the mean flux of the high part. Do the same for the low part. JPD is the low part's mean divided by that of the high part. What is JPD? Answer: 1.000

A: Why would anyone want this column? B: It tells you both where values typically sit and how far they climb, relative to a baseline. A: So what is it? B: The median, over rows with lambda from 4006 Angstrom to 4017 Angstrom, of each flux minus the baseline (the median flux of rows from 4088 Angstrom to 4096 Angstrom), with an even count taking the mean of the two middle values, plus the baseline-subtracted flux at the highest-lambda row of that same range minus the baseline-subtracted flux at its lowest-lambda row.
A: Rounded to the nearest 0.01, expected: 0.93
